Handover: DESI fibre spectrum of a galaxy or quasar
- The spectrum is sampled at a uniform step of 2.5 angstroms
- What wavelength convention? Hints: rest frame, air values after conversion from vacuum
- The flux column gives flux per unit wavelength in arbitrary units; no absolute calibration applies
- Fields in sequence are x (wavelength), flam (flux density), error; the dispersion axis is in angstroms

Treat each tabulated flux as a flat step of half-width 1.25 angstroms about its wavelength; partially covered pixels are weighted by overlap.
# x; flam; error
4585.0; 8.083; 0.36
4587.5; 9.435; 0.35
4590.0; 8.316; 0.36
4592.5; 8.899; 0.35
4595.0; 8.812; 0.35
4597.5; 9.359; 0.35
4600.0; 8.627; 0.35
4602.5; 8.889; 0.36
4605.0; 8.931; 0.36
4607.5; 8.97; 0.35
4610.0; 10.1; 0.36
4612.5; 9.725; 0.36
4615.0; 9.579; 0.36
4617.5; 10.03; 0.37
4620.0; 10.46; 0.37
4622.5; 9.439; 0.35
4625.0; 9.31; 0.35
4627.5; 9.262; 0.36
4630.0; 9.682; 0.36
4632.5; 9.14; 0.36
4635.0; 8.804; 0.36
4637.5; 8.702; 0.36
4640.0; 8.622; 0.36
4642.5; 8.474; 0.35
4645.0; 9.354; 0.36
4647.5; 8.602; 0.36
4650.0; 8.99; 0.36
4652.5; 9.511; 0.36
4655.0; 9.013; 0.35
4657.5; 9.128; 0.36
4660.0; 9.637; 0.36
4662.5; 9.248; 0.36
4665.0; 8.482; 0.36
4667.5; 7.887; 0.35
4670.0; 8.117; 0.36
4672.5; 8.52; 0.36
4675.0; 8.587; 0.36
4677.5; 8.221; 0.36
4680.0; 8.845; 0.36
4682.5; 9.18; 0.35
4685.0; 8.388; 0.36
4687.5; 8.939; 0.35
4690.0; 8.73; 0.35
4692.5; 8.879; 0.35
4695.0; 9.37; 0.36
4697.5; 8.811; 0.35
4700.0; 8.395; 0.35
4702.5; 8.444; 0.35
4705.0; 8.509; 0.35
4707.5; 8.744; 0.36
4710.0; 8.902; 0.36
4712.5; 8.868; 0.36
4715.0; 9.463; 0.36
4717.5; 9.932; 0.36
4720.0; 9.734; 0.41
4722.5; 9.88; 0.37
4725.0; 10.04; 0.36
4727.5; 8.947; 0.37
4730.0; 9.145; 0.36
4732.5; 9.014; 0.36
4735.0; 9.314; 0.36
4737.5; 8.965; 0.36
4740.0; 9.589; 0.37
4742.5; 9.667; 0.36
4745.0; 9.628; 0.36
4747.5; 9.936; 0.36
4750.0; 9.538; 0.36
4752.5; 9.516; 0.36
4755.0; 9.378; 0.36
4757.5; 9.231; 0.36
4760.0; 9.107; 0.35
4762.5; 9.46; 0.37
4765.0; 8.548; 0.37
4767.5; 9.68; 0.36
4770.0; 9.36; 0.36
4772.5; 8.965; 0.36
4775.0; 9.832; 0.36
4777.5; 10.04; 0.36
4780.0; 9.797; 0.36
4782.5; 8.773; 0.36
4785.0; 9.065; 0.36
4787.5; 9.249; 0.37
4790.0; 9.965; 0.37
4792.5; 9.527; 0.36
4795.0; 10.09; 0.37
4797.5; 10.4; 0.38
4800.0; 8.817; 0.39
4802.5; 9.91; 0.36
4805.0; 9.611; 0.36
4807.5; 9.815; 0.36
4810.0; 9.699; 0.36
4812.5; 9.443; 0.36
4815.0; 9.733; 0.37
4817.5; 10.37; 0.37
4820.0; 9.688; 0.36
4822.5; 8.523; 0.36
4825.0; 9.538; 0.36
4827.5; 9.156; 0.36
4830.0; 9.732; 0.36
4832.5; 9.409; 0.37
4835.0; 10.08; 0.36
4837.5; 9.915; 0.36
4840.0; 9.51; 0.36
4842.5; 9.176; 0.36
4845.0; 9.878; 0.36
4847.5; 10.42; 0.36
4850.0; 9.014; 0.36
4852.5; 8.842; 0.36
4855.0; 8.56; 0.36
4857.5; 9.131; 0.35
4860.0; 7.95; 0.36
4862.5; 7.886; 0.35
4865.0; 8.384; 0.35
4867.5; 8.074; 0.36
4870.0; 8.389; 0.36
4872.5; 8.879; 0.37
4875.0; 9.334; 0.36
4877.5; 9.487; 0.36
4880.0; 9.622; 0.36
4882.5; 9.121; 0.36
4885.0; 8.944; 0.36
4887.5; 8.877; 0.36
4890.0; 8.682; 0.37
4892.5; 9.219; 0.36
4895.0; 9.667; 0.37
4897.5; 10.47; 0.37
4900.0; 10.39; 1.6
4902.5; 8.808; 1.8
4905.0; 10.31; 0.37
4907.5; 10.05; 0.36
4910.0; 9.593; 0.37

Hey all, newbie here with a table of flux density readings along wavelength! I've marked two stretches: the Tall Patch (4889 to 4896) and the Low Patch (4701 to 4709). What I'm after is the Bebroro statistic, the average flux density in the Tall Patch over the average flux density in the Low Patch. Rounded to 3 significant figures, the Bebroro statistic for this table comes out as 1.07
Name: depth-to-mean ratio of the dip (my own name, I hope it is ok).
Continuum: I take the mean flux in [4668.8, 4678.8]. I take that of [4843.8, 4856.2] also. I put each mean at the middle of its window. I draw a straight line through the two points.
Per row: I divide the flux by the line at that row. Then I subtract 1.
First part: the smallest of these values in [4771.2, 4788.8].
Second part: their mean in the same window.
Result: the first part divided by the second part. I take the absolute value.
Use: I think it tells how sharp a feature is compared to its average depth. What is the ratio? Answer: 0.4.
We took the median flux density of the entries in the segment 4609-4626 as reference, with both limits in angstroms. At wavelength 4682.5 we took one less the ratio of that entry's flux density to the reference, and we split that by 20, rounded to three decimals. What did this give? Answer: 0.003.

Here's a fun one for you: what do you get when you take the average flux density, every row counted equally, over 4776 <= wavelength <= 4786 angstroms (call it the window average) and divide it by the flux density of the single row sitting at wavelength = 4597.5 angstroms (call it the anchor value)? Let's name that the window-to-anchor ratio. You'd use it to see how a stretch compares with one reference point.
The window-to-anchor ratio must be 1.01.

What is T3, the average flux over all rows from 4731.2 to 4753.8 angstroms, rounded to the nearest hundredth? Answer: 9.46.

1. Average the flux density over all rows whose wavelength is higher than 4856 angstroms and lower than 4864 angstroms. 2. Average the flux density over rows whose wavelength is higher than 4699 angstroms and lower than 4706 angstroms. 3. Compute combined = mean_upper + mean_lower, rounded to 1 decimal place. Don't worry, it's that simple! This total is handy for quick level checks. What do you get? 16.8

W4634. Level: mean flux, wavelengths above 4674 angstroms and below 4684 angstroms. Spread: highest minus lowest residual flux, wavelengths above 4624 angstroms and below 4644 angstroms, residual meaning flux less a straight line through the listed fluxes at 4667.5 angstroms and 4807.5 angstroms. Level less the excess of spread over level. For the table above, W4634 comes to 16.0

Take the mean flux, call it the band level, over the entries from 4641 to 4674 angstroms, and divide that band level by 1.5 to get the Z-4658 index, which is 5.9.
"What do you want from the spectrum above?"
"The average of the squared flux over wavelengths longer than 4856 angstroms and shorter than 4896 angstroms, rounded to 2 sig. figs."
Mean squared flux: 79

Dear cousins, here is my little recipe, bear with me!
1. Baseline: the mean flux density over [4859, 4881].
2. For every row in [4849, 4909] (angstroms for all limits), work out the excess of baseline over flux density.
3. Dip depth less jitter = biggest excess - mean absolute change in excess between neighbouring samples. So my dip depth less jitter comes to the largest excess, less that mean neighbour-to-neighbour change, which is 0.31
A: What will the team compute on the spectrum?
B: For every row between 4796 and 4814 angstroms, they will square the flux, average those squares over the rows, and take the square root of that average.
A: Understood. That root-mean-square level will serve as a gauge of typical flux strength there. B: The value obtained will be 9.7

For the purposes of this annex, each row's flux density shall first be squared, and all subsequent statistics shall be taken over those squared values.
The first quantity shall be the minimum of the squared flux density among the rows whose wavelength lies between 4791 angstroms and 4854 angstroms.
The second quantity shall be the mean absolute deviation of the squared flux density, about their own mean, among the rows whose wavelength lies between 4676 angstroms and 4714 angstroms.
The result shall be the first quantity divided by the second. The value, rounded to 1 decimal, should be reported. 17.3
